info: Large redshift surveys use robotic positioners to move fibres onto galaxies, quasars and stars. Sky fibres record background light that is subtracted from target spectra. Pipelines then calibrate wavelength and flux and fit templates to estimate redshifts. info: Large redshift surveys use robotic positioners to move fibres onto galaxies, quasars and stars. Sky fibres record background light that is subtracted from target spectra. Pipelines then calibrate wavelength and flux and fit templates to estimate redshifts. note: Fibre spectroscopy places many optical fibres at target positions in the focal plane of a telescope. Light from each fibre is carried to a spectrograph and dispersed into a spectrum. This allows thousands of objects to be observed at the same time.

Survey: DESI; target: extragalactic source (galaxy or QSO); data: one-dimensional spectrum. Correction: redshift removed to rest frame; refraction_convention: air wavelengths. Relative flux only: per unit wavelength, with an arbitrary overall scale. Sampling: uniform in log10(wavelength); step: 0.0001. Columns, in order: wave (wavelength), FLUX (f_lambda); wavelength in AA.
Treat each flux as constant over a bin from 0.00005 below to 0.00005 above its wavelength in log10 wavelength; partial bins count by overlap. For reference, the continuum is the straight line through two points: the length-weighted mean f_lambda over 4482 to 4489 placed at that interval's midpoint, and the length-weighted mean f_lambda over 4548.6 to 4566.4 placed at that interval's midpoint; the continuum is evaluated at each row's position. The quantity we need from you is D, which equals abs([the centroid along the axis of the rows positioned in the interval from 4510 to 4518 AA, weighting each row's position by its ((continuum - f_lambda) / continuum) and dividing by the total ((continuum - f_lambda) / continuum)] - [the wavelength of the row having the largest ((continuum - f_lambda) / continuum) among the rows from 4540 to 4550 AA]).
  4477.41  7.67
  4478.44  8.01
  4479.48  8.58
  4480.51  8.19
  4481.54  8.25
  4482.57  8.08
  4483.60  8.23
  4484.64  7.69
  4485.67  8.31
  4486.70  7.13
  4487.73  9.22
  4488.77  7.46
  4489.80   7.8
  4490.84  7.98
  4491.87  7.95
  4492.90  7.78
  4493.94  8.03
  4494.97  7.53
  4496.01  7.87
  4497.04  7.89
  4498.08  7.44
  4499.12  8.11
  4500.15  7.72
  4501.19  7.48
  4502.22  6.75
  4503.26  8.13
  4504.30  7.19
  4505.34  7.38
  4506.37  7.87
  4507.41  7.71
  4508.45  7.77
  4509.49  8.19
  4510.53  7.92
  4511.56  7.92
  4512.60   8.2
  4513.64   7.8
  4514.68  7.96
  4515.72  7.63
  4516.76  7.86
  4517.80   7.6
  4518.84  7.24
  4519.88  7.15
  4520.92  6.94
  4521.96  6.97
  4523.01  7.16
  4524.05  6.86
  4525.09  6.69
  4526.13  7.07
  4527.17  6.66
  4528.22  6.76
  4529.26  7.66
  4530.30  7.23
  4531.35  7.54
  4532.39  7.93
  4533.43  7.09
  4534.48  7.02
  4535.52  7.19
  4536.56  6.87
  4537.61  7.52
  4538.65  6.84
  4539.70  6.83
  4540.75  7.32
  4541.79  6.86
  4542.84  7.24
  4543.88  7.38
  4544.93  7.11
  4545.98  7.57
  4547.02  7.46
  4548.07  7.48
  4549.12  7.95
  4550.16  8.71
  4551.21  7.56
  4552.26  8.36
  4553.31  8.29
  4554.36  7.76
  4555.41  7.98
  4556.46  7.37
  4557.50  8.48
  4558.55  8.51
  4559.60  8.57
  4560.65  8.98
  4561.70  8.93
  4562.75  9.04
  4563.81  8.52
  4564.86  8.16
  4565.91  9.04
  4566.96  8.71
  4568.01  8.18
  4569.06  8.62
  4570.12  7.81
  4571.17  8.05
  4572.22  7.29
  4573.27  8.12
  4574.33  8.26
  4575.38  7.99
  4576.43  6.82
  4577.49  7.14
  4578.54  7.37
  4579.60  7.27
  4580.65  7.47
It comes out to 26.7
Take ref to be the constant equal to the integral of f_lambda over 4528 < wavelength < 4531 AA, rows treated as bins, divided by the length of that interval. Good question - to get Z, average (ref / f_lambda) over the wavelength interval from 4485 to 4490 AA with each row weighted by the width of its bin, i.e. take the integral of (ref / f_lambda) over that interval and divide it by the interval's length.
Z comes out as 0.92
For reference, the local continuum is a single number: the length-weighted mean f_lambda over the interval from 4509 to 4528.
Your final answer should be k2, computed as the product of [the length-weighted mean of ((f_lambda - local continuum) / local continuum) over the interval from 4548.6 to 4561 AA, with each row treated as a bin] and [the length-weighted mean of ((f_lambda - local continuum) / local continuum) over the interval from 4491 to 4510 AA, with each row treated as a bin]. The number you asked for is 0.004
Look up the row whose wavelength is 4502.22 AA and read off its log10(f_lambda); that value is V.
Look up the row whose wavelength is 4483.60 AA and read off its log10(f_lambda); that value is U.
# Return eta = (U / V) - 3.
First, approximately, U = 0.92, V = 0.83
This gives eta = -1.90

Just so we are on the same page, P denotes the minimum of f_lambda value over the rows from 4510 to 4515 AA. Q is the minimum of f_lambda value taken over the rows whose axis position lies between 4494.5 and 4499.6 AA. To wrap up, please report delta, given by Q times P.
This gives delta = 58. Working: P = 7.8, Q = 7.44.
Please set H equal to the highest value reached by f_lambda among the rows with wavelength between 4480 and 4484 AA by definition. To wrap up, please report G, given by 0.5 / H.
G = 0.0606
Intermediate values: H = 8.25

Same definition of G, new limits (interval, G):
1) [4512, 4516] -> 0.0610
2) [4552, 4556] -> 0.0598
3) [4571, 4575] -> 0.0605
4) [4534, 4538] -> 0.0665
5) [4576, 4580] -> 0.0678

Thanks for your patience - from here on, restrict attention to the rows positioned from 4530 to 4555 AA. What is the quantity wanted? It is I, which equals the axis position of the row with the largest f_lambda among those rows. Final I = 4550.16 AA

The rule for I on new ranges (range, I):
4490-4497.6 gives 4493.94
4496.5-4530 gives 4512.60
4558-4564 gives 4562.75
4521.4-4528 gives 4523.01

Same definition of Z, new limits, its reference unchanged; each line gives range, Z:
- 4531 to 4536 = 0.99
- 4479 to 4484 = 0.88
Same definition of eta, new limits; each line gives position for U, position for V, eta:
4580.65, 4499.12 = -2.04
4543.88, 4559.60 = -2.07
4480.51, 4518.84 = -1.94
